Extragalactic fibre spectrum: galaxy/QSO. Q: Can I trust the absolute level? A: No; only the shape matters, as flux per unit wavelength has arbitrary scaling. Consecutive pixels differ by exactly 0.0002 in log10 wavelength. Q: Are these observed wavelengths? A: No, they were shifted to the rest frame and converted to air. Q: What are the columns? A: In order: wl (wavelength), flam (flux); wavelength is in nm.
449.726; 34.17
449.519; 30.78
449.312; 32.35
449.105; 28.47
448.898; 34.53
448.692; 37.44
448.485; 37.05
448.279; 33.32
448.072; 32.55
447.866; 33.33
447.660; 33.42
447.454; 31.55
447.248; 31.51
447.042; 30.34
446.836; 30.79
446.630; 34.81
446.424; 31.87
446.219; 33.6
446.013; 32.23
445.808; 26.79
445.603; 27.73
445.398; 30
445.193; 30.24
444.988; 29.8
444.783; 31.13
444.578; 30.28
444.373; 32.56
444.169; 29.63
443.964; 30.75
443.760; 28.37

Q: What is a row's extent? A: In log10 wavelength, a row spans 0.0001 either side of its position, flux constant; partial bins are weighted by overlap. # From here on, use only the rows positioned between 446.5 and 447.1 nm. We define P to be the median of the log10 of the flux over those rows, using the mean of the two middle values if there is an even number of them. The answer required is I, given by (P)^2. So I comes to 2.22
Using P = 1.49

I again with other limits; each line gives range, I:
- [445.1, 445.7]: 2.18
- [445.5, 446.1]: 2.08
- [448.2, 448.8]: 2.46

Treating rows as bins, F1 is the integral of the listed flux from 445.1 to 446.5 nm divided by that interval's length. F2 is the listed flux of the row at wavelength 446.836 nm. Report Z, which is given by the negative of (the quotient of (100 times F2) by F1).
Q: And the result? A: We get -101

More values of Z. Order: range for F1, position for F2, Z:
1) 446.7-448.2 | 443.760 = -89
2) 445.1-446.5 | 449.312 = -107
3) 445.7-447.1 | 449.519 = -98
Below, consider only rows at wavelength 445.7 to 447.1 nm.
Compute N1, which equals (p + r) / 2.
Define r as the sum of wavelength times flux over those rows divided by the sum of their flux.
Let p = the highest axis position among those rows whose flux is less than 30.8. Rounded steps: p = 447.042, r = 446.43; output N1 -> 446.74 nm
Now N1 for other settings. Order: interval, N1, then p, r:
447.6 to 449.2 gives 448.74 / 449.105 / 448.38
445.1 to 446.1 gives 445.71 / 445.808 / 445.60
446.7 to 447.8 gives 447.15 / 447.042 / 447.26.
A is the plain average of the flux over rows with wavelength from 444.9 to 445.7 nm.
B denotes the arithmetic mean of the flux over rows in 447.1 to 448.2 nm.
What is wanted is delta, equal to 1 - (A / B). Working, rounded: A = 29.4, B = 32.5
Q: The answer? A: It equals 0.09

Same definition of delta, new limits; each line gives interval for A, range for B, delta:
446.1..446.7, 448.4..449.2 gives 0.03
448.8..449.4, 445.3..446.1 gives -0.09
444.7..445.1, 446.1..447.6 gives 0.05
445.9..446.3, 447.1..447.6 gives -0.04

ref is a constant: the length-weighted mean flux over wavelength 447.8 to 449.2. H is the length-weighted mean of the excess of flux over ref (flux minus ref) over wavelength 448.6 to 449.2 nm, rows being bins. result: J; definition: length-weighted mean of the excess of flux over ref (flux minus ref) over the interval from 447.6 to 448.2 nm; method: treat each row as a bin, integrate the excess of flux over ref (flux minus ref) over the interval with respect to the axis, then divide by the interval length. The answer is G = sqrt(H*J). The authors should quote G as 0.5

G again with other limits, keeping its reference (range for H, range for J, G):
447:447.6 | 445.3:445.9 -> 3.8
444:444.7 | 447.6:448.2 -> 1.5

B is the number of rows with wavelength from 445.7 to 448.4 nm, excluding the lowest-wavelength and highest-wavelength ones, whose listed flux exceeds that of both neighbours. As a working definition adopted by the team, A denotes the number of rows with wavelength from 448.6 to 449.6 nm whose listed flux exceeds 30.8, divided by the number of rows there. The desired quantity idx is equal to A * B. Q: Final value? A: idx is 1.8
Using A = 0.60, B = 3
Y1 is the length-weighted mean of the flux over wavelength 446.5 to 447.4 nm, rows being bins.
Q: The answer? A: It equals 31.8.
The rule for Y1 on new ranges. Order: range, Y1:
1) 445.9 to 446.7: 33.0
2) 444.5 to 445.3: 30.4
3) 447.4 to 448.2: 32.8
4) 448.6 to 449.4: 33.2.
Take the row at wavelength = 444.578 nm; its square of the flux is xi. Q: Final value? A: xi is 917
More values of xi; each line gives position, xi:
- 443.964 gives 946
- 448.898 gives 1192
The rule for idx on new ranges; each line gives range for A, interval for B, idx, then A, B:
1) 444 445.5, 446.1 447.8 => 0.3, 0.29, 1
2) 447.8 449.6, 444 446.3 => 2.3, 0.78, 3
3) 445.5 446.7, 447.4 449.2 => 1.3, 0.67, 2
